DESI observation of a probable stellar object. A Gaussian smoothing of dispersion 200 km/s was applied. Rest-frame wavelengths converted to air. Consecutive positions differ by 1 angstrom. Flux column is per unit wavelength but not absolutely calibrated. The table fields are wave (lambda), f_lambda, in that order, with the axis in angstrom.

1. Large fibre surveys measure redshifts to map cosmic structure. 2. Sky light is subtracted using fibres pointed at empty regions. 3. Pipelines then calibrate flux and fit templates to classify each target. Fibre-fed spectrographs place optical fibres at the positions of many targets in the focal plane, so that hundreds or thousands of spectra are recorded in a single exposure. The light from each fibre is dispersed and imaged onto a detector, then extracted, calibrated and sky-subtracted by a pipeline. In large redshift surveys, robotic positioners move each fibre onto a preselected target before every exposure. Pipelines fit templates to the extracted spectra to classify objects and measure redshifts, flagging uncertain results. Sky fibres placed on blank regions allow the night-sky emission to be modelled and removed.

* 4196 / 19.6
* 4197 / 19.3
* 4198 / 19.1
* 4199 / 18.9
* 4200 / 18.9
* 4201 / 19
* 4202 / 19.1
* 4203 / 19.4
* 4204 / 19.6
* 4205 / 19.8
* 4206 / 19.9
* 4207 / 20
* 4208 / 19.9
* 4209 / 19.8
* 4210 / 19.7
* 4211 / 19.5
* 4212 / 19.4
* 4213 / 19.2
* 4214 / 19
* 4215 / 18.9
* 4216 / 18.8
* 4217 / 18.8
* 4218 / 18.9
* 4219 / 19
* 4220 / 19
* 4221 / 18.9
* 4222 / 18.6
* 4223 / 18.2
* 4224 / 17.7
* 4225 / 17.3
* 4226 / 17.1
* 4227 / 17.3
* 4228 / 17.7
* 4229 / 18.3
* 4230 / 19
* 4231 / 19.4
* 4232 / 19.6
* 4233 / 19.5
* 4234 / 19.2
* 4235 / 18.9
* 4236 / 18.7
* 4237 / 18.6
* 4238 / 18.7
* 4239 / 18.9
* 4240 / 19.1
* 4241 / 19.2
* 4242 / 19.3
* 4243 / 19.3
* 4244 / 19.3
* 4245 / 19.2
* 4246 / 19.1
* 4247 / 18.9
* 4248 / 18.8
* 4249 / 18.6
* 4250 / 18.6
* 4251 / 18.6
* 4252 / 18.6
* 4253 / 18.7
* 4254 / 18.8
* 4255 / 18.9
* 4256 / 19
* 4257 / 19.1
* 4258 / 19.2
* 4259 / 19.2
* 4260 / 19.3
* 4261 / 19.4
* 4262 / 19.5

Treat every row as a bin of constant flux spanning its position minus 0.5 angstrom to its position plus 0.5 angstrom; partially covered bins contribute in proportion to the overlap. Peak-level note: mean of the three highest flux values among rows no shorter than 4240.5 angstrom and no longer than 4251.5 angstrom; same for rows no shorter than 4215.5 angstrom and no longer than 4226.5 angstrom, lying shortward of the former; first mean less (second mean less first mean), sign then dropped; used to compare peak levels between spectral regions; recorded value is 19.6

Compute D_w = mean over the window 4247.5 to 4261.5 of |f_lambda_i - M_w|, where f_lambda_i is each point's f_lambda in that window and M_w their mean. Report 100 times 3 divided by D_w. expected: 1225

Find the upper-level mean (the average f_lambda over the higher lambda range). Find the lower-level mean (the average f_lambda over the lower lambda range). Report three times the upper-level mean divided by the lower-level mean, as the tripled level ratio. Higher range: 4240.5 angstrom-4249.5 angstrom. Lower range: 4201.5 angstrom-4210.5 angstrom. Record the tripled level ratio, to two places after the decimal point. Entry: 2.91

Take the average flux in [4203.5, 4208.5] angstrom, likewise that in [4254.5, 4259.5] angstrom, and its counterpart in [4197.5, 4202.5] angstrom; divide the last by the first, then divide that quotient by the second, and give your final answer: 0.0502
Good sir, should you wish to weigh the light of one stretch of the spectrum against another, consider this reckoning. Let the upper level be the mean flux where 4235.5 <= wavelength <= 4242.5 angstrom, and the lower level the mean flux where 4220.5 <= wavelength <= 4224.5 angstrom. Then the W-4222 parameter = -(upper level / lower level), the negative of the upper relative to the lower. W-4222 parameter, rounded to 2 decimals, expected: -1.03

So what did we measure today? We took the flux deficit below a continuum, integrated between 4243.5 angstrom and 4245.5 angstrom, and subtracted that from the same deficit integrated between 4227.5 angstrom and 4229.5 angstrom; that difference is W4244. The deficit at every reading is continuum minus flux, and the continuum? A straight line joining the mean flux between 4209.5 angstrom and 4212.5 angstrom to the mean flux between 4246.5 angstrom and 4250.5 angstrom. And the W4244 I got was 3.2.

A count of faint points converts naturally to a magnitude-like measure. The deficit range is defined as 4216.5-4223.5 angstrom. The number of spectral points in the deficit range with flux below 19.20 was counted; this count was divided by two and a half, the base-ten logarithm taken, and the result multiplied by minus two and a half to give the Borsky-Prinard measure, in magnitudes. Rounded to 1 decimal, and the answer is -1.1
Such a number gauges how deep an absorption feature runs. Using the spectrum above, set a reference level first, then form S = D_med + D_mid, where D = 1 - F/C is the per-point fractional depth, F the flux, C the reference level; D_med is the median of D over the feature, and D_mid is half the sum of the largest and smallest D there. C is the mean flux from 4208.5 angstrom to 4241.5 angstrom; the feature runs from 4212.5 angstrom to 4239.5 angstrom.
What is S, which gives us 0.017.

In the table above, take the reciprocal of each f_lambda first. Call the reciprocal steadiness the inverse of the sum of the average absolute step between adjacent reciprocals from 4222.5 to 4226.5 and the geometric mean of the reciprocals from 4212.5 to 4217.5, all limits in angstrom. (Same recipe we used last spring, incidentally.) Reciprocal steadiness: 18.5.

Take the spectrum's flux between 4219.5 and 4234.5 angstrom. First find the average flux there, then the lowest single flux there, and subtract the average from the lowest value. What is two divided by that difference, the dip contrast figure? -1.5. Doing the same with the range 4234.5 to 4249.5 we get -5.4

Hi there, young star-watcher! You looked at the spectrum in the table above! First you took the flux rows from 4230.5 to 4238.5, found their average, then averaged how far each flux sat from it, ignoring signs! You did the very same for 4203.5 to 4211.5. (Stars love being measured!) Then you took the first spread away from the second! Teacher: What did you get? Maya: -0.22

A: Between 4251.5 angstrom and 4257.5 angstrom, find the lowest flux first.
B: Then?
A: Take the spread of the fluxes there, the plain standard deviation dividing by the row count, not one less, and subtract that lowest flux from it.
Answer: -18.4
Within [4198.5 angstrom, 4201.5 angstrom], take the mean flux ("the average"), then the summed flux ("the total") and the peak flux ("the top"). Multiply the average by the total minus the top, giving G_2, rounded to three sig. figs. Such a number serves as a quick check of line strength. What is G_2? 716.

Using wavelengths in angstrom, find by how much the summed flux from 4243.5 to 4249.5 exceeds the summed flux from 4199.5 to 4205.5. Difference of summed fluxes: -2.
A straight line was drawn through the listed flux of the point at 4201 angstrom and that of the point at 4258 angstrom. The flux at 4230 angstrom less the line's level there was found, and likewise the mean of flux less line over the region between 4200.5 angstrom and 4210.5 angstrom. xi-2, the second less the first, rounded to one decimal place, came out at 0.7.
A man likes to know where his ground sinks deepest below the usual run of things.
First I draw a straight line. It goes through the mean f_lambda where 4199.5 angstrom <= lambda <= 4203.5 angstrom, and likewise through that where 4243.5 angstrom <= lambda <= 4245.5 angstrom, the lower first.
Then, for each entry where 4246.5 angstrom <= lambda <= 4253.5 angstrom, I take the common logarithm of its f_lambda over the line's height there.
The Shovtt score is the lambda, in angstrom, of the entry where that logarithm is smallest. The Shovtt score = 4252 angstrom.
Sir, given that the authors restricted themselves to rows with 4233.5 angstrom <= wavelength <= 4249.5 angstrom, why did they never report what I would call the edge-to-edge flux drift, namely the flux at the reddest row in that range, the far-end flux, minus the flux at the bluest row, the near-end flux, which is -0.6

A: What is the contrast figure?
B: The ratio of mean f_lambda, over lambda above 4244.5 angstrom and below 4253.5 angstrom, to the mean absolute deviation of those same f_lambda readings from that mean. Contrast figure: 100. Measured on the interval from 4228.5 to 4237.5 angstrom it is 53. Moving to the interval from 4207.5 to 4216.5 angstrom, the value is 57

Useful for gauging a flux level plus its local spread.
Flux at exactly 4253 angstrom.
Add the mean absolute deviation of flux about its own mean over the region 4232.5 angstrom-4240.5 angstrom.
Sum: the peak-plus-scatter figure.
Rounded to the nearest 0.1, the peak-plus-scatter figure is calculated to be 18.9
